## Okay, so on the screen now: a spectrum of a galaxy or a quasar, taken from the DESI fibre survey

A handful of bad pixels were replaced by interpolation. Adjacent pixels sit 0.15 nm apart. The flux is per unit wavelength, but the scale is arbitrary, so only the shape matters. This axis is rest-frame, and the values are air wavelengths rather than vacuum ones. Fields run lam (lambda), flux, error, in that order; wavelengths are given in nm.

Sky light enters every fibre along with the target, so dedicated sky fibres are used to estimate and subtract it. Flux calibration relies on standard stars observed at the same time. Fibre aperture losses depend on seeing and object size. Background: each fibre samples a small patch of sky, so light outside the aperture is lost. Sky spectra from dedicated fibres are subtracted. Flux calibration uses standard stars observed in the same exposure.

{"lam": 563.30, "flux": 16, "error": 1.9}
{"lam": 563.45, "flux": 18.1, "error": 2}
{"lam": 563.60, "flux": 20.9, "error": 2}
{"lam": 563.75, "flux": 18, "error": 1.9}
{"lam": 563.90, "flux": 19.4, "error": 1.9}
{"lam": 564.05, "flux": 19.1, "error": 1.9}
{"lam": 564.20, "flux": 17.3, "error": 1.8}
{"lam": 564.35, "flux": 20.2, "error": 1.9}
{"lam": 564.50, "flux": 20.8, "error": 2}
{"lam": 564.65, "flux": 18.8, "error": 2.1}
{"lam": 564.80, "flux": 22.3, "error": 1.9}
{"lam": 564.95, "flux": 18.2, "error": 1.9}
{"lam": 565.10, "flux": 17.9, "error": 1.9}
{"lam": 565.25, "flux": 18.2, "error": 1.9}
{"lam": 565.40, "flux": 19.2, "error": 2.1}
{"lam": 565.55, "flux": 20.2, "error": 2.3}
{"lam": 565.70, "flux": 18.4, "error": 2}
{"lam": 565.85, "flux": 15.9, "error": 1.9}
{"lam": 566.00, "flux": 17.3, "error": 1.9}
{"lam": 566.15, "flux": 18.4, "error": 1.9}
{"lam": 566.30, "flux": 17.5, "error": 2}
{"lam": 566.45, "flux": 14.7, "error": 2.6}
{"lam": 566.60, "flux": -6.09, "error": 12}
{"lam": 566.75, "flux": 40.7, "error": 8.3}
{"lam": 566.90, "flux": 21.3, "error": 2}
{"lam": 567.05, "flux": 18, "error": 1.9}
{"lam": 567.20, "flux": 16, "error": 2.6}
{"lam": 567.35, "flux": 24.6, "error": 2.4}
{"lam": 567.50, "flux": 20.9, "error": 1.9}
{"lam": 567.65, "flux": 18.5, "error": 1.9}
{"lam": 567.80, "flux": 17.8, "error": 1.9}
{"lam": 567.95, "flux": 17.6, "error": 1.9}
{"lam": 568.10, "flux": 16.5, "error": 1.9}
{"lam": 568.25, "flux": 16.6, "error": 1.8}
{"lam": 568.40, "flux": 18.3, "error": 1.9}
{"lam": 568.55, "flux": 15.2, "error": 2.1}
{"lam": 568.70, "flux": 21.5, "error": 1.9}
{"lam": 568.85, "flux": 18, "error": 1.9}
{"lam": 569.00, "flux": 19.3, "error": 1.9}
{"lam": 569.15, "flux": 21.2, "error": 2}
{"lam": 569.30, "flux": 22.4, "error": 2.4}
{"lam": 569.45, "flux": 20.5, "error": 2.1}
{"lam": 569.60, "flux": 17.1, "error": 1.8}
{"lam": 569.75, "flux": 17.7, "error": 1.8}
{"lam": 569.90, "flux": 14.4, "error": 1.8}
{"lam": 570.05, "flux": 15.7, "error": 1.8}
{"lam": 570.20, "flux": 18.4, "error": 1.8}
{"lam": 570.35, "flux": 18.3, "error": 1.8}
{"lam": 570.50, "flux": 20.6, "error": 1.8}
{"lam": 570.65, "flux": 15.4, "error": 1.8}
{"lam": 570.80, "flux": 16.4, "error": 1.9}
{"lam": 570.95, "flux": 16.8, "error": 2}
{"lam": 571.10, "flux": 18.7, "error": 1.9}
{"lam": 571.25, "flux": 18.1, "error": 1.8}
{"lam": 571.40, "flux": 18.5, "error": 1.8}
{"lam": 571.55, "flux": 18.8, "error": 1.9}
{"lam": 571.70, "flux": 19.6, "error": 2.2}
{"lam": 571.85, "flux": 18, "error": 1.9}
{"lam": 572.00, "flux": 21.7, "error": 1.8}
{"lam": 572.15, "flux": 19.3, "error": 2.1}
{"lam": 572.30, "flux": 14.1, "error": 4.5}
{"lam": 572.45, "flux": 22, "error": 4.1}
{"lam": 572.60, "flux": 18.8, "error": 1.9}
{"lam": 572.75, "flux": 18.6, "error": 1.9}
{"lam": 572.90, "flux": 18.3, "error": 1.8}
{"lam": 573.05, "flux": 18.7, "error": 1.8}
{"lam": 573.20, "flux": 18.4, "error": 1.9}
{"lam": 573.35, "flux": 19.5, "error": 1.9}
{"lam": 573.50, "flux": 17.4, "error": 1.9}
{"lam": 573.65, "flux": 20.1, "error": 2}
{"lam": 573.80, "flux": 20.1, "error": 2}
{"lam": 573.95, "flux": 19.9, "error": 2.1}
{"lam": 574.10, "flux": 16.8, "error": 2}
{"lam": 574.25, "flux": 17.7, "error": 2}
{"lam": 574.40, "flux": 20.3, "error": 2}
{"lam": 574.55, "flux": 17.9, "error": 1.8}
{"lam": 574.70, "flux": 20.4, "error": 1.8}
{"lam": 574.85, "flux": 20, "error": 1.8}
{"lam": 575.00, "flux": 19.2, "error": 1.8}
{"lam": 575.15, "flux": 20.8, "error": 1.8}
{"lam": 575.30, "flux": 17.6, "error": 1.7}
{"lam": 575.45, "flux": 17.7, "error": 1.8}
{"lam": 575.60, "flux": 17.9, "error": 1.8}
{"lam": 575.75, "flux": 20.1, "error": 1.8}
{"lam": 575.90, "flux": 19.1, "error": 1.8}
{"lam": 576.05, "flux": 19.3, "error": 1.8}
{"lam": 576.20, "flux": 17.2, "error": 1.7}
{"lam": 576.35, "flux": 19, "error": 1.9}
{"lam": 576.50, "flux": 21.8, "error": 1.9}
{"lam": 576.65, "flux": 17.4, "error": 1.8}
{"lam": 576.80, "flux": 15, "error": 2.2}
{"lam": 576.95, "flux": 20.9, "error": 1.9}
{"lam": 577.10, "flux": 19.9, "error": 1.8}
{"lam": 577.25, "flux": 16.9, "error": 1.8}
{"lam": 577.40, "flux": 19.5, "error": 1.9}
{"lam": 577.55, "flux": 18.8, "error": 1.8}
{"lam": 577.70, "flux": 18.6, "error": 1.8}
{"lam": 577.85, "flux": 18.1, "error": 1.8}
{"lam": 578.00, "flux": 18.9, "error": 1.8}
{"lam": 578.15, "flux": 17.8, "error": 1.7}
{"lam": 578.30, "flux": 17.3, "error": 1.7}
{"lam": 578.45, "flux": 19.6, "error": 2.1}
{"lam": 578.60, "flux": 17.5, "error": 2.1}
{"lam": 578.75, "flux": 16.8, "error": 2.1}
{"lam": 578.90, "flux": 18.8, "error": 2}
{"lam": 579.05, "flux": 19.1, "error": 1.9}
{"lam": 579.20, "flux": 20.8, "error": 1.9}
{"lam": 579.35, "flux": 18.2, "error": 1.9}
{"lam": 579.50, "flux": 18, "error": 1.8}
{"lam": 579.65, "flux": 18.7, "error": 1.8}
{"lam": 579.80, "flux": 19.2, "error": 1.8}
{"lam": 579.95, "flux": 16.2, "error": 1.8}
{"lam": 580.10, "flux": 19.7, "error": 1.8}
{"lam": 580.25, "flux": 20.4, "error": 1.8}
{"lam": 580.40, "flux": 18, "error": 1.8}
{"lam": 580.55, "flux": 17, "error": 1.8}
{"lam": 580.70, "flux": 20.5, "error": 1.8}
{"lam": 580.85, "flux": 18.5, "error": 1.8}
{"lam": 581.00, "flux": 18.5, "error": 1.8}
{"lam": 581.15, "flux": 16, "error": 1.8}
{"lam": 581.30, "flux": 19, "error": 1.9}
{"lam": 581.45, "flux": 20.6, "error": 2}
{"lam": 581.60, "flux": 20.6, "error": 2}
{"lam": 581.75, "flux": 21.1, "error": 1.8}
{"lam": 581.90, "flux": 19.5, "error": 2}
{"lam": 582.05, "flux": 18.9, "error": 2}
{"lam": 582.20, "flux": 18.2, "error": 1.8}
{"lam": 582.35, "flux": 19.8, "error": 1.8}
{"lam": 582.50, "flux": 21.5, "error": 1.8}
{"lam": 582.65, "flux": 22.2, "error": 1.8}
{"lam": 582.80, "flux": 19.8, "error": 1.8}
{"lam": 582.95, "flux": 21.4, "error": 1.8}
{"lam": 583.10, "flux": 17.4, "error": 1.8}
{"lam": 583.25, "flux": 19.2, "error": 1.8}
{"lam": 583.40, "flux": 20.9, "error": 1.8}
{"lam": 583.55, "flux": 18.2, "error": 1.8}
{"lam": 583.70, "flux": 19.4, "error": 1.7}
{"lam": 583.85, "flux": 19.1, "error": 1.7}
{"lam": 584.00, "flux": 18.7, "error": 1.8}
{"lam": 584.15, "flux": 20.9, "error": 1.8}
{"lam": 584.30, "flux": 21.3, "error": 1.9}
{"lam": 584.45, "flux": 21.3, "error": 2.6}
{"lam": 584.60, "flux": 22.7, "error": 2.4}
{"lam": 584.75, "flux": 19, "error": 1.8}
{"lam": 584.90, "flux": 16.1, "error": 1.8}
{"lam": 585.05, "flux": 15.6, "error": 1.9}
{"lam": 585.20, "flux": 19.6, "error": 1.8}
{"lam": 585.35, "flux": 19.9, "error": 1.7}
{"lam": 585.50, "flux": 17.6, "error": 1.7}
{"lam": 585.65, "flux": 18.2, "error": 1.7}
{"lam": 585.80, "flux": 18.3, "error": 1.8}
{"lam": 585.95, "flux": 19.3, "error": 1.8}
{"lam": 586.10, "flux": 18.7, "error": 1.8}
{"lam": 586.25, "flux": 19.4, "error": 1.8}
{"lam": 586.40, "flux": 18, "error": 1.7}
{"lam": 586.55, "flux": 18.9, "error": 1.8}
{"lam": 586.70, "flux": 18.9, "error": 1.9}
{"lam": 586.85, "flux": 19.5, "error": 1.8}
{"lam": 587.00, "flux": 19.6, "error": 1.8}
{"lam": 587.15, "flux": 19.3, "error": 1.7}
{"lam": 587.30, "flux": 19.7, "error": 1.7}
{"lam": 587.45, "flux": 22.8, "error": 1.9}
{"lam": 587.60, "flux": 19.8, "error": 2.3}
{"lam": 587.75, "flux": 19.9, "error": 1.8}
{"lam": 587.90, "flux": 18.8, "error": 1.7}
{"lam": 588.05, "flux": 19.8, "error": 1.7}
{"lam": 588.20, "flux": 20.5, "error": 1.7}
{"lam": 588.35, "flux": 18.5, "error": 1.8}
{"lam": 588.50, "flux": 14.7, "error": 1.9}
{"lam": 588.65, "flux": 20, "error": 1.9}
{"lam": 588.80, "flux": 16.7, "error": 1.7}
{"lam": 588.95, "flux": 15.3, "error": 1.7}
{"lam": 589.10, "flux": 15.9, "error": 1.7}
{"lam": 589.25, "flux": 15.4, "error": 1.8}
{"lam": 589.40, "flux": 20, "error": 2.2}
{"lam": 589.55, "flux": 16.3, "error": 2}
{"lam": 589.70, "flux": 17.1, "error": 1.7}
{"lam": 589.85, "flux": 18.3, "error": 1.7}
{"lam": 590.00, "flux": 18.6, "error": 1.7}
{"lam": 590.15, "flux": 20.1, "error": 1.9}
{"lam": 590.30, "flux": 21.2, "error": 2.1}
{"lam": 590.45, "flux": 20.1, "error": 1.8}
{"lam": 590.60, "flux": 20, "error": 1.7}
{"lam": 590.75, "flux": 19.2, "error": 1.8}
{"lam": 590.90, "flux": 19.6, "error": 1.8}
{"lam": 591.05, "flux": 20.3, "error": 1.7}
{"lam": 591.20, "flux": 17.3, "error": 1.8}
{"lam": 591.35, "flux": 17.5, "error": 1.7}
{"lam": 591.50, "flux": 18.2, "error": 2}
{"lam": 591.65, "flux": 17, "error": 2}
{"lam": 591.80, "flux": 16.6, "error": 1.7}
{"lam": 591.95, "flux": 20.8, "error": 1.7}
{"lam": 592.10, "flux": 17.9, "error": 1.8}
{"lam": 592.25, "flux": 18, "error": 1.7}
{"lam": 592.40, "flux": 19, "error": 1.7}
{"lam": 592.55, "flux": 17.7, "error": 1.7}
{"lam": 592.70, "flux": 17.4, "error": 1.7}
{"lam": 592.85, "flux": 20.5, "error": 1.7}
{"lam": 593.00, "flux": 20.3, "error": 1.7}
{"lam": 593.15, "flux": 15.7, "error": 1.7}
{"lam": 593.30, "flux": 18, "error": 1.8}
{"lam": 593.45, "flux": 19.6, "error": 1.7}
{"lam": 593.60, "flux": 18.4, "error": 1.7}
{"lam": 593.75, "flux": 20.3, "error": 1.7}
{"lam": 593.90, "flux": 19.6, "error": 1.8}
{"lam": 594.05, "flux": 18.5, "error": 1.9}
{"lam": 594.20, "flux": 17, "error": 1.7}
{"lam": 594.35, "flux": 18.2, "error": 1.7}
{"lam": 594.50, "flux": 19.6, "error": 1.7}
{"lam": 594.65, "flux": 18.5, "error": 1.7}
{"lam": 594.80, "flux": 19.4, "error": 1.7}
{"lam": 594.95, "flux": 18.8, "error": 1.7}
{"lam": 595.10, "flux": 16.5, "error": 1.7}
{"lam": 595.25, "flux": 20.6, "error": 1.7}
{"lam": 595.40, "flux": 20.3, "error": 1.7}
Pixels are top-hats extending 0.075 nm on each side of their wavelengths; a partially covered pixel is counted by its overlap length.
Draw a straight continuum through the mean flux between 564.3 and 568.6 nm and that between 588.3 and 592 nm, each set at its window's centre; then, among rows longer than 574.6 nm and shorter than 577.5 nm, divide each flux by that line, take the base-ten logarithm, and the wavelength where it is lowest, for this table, 576.80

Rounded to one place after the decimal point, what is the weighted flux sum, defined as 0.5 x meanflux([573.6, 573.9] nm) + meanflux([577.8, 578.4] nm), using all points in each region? 28.1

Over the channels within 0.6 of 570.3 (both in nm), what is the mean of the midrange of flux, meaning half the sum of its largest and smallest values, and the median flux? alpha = 17.3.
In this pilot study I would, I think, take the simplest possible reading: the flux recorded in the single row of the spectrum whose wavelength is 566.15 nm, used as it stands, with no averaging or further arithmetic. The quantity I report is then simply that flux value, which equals 18.4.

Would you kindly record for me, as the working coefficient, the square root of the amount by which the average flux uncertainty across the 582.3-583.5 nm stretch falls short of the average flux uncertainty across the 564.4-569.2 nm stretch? 0.85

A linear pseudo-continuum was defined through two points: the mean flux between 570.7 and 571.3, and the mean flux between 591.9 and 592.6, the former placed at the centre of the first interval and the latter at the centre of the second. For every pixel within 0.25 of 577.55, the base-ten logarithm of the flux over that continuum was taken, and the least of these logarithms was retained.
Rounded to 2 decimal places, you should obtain 0.02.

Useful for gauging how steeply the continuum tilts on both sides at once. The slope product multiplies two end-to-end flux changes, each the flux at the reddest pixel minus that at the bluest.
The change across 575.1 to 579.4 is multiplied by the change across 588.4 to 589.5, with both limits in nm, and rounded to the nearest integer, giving -14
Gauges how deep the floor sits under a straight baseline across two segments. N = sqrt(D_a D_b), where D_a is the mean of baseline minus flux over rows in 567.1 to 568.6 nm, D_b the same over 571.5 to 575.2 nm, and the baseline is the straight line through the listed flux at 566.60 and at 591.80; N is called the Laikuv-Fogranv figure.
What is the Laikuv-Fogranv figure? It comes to 21.0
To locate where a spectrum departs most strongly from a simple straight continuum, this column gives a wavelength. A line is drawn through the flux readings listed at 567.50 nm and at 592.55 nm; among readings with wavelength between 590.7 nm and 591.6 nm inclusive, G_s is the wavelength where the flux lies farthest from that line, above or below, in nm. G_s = 591.05 nm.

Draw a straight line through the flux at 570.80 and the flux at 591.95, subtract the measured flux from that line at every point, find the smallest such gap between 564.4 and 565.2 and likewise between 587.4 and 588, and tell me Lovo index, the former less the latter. -4.2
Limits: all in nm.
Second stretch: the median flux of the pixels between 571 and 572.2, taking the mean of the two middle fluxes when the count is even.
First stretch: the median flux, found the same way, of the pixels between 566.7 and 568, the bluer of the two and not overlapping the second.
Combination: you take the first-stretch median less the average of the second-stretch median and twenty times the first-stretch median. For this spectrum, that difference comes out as -176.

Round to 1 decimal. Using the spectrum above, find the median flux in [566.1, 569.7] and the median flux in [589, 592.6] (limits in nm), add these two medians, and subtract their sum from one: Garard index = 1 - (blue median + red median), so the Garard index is -35.4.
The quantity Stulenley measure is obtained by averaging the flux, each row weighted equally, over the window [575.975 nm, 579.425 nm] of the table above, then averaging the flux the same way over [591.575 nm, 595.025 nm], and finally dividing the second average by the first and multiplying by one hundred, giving 100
